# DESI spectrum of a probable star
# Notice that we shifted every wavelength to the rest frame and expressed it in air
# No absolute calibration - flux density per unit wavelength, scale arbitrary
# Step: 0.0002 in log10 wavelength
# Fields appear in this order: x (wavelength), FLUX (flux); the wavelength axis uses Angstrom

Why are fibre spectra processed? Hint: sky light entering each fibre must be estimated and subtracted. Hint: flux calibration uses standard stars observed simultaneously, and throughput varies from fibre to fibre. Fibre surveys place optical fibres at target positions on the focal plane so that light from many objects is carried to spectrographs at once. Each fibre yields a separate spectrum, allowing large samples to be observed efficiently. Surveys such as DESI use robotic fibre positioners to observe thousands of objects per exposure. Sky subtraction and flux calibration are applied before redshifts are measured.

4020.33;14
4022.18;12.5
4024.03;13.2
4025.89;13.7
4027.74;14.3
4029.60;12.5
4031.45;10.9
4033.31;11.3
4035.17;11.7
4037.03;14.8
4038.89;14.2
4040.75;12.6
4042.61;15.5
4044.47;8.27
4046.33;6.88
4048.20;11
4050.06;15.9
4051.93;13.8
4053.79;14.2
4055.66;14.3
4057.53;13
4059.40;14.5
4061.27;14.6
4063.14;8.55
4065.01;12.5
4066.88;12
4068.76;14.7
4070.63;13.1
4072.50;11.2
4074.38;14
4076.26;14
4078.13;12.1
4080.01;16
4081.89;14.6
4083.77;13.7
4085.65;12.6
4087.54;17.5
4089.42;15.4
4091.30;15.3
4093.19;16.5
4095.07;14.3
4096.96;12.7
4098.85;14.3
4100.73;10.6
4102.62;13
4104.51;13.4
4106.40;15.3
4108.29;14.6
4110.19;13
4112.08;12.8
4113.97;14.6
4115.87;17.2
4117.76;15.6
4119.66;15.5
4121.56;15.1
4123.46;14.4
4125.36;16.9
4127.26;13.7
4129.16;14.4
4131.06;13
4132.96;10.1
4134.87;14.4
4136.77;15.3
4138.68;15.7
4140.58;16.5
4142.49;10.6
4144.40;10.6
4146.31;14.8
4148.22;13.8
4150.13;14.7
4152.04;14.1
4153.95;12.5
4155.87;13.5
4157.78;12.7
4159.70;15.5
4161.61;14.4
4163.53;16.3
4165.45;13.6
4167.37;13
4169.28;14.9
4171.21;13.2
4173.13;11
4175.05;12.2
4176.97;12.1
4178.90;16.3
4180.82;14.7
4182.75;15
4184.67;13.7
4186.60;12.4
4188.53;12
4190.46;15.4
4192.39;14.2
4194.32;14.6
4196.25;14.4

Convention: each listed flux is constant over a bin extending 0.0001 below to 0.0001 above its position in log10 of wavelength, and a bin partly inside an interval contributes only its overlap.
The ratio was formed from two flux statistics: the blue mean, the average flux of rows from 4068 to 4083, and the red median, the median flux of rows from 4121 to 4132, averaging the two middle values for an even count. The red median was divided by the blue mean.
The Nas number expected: 1.050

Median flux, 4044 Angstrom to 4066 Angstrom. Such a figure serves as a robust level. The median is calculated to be 13.4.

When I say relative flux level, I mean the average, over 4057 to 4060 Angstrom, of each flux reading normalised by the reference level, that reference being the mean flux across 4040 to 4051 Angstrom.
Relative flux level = 1.18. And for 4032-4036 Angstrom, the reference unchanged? 0.98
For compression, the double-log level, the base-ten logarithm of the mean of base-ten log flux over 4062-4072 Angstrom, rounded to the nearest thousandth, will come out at 0.033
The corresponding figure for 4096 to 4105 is 0.043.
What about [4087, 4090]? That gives 0.085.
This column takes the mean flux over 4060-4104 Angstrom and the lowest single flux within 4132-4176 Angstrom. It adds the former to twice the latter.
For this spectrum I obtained 33.8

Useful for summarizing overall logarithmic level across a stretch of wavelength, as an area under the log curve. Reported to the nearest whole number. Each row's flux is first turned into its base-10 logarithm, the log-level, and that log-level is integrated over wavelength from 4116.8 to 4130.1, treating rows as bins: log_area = 16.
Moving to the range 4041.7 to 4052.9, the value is 12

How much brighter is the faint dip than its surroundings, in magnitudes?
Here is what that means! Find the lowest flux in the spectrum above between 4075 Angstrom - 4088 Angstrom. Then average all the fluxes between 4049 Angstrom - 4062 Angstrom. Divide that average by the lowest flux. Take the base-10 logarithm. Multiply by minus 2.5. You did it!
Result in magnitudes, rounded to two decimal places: -0.18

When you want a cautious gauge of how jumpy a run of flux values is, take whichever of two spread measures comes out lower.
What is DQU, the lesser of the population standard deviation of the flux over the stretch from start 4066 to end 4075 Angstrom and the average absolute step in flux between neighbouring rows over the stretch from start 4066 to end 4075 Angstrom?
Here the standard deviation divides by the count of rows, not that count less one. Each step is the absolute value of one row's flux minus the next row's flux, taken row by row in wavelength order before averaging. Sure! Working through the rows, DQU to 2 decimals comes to 1.28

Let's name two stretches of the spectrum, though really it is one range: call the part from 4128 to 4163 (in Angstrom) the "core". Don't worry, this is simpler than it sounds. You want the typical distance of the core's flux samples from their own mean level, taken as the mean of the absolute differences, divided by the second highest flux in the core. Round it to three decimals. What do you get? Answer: 0.091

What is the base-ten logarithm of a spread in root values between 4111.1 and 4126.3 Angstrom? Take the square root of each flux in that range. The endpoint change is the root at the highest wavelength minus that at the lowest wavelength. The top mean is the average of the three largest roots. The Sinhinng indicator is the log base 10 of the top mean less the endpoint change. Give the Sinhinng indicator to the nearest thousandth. 0.549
